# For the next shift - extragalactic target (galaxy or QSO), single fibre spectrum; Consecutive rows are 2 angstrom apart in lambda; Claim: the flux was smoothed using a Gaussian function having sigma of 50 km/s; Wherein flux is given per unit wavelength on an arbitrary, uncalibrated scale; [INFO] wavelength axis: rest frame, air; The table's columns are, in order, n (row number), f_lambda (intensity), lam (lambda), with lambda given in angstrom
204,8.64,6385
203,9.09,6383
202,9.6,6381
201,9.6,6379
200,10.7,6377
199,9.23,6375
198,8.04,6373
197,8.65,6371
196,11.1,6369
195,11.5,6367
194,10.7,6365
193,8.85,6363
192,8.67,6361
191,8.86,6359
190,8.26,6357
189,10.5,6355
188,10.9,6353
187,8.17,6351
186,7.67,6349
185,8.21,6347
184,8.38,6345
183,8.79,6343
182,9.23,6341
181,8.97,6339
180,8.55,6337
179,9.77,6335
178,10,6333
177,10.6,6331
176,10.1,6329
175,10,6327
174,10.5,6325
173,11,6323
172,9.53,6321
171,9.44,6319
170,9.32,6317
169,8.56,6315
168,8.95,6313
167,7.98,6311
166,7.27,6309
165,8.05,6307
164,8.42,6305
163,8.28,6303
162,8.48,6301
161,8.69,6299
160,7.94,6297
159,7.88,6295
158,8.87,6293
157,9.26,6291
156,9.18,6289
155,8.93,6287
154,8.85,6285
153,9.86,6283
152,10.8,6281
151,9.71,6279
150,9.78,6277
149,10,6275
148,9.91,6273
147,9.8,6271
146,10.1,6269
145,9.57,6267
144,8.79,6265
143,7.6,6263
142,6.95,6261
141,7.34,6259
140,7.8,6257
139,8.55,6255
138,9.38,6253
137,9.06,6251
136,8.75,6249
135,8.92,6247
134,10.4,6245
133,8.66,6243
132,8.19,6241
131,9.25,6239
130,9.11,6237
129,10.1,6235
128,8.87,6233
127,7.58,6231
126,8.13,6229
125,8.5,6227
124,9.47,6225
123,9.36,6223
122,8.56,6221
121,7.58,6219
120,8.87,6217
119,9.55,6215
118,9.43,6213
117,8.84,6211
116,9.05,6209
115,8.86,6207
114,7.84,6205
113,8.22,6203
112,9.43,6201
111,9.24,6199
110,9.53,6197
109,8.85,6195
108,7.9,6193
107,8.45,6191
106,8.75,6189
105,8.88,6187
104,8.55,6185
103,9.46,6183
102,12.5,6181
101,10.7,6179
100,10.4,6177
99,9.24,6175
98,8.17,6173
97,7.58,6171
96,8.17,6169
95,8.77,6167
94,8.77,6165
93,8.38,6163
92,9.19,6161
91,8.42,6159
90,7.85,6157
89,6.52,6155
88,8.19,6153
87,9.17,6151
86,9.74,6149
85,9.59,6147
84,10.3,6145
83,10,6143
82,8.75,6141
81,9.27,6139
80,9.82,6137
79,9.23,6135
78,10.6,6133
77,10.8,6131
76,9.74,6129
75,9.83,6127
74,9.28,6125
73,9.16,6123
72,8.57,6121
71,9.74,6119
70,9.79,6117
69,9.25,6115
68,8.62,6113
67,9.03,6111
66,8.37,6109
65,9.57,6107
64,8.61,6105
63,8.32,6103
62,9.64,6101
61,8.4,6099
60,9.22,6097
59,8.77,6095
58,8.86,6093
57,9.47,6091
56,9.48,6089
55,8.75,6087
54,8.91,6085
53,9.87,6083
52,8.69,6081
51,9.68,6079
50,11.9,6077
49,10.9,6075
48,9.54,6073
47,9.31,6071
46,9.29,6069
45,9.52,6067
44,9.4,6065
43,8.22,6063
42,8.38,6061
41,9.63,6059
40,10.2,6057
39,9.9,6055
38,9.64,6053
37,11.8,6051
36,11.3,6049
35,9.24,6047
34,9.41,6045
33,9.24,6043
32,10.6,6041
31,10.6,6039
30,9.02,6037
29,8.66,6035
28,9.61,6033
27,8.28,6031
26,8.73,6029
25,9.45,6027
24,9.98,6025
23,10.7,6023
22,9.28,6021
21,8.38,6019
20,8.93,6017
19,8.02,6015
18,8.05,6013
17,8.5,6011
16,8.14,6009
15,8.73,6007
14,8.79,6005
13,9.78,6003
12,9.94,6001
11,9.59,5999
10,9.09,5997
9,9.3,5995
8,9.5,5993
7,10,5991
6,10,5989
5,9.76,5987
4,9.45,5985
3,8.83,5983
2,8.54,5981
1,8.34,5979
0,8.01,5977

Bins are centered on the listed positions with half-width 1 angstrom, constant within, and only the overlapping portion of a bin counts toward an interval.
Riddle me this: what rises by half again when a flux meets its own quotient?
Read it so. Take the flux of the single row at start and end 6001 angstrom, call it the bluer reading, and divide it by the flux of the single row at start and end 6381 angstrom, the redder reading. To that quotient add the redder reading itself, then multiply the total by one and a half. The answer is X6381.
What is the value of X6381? 16.0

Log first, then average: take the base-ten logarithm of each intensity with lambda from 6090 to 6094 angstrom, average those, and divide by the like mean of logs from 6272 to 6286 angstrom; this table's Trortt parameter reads 0.97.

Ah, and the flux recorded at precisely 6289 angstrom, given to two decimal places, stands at 9.18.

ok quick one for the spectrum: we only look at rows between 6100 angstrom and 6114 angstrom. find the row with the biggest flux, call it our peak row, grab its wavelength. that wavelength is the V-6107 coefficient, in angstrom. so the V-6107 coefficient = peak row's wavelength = 6101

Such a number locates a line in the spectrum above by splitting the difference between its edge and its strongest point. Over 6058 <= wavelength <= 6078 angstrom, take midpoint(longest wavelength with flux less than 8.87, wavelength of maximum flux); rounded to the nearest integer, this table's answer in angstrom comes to 6070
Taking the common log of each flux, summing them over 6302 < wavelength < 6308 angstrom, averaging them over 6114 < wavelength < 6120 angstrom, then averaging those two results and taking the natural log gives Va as 0.62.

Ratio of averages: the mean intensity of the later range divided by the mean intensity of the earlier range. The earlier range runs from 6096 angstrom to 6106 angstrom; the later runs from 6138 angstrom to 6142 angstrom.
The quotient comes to 1.02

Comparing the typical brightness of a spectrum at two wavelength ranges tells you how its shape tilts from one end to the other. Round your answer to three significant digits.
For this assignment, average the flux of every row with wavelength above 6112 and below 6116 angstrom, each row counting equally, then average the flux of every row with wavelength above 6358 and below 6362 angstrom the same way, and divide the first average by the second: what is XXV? 1.02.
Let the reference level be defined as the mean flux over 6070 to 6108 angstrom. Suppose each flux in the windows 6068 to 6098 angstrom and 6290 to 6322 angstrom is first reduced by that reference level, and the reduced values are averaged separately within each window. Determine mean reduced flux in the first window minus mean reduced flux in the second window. 1.0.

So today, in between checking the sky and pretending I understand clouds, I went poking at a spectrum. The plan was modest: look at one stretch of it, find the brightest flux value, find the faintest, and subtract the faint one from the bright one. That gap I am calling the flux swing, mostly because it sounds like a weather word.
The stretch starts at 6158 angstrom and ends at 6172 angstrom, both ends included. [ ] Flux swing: 1.61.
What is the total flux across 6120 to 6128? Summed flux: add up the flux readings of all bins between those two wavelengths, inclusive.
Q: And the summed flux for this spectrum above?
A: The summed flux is 37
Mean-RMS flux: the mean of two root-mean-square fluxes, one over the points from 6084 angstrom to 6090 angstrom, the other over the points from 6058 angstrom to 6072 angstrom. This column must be 9.09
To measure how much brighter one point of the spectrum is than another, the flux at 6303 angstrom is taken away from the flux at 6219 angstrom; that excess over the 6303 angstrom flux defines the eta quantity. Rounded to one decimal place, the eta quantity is -0.7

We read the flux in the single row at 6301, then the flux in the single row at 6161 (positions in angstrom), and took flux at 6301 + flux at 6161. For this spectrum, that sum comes 17.7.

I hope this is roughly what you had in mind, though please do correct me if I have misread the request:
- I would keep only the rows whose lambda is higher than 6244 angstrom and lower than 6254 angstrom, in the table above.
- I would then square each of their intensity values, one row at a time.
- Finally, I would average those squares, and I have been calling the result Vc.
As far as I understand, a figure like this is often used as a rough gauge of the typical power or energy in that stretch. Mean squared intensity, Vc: 87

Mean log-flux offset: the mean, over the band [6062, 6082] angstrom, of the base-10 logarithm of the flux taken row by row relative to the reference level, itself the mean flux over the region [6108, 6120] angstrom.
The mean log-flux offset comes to 0.021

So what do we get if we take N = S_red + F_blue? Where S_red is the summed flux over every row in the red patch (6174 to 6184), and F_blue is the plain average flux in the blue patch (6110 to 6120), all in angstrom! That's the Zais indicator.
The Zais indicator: 61.6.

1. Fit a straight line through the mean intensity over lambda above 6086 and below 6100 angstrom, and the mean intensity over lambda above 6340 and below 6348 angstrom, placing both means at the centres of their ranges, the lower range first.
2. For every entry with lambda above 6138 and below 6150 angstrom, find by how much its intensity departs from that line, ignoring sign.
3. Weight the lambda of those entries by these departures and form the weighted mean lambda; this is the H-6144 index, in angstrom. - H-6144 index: 6144.9 angstrom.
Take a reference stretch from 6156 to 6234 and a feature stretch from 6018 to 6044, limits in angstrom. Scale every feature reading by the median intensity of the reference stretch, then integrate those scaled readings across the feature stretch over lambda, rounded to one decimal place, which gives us 27.7 angstrom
